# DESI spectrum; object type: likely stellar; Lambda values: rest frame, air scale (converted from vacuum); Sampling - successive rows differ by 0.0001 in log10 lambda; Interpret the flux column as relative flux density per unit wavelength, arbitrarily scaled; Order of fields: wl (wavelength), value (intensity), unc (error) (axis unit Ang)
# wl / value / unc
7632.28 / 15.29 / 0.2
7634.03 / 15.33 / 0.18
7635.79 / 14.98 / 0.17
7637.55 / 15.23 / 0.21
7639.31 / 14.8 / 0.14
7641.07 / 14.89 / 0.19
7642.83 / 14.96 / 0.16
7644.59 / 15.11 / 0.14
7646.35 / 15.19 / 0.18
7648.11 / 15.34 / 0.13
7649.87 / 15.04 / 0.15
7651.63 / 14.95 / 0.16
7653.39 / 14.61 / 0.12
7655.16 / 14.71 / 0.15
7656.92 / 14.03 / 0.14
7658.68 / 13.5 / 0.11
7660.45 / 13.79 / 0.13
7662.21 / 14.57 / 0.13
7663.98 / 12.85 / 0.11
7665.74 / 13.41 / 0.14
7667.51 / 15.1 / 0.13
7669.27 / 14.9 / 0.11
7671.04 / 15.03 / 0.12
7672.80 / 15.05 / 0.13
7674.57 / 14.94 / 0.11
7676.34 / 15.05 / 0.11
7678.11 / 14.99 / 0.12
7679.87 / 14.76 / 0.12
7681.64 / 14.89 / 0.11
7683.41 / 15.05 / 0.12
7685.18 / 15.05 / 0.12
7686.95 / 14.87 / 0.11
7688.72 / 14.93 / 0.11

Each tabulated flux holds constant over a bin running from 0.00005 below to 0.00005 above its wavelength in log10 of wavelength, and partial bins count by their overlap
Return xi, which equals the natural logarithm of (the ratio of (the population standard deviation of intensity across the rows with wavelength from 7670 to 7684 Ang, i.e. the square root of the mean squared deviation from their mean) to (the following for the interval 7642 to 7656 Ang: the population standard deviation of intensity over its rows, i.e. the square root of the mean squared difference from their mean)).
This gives -0.8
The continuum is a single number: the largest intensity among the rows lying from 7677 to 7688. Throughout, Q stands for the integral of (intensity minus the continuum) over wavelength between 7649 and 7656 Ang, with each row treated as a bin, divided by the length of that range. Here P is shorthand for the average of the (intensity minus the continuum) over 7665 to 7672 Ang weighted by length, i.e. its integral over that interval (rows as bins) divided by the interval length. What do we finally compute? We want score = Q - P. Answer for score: 0.19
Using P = -0.4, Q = -0.22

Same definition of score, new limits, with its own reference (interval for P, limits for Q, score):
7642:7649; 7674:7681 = -0.22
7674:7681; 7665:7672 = -0.29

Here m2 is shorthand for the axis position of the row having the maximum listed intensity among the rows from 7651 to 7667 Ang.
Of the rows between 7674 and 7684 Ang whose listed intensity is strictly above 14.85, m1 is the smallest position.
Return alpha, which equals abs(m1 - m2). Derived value 22.9 Ang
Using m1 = 7674.57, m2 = 7651.63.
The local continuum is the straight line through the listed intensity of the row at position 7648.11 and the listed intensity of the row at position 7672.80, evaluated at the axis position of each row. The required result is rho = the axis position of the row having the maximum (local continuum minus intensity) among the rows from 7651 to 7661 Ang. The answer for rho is 7658.68 Ang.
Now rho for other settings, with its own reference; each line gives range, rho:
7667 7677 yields 7669.27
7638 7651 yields 7639.31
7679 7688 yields 7679.87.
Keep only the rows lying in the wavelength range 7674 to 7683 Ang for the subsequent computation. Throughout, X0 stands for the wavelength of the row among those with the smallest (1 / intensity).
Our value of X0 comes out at 7676.34 Ang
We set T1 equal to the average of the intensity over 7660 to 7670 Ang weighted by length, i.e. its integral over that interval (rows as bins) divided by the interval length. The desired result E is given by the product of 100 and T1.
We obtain 1411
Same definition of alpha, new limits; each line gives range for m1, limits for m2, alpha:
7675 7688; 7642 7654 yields 28.2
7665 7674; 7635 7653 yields 19.4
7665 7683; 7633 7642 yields 33.5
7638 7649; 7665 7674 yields 26.4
